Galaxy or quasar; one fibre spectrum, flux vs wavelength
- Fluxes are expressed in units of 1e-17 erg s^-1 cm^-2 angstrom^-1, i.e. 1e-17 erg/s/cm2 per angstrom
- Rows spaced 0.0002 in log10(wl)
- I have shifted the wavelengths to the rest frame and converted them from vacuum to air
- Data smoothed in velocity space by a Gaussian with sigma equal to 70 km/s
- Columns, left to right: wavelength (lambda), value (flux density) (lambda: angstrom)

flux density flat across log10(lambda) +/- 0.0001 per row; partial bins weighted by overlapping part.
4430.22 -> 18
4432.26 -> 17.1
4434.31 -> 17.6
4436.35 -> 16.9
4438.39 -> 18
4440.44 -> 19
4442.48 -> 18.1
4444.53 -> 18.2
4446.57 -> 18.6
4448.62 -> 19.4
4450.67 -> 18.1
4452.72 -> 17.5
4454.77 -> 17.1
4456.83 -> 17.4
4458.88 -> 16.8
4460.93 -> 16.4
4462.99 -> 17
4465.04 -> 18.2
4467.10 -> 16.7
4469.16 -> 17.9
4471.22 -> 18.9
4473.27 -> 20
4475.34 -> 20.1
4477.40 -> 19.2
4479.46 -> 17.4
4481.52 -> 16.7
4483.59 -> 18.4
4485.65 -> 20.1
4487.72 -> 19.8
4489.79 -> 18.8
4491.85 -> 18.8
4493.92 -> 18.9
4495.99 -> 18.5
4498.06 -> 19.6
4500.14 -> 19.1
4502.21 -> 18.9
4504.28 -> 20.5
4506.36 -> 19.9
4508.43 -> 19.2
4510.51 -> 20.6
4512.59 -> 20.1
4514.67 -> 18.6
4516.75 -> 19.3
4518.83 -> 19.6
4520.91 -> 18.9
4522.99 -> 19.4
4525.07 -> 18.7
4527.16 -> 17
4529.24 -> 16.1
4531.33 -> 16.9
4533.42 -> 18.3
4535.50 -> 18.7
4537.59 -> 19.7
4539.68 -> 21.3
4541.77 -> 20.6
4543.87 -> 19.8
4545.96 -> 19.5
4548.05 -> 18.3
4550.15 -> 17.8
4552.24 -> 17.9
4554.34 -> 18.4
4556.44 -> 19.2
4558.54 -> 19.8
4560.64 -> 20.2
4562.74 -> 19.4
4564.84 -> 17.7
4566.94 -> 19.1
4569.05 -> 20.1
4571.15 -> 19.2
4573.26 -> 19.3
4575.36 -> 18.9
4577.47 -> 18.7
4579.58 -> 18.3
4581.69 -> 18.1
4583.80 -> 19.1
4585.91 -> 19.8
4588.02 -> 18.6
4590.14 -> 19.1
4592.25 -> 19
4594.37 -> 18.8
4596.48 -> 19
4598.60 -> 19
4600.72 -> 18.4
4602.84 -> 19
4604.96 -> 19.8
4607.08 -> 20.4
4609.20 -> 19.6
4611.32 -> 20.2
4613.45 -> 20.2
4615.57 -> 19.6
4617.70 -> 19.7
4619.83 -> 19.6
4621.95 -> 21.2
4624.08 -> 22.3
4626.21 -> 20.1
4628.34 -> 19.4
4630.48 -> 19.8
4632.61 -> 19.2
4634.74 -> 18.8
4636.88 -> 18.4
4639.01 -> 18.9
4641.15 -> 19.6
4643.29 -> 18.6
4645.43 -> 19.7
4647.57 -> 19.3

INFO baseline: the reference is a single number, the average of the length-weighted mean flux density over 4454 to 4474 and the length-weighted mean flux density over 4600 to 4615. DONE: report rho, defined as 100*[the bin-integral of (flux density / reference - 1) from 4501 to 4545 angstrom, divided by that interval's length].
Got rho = 2.7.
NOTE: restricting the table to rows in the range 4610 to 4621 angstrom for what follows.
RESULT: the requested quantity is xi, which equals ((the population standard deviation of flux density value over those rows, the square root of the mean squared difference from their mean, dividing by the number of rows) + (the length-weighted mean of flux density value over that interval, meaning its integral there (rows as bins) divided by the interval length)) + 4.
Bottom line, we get 24.2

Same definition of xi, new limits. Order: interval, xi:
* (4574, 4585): 23.0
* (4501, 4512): 24.5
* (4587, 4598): 23.1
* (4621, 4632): 25.5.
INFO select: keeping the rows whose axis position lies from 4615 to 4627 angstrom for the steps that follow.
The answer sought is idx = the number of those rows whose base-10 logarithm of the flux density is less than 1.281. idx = 0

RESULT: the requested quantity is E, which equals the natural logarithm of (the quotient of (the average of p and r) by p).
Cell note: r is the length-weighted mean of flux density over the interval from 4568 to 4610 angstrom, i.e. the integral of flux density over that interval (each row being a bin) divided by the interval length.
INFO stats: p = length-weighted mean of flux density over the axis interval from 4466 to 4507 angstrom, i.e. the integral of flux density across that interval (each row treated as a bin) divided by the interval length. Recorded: 0.006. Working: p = 18.9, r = 19.11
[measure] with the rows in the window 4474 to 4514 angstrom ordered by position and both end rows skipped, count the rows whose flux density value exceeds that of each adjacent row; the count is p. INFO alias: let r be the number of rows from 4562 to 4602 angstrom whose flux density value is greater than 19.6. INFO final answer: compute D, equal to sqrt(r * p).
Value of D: 3.2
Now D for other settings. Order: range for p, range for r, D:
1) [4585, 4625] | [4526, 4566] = 4.2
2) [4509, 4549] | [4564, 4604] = 2.4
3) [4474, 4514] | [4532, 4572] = 5.9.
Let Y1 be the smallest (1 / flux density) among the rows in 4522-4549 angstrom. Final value 0.0469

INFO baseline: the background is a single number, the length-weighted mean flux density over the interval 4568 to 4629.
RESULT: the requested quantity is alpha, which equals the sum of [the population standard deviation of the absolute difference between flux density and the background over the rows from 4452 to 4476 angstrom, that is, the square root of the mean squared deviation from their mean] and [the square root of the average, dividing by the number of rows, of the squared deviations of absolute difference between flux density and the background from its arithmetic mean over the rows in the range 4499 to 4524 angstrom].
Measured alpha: 1.2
